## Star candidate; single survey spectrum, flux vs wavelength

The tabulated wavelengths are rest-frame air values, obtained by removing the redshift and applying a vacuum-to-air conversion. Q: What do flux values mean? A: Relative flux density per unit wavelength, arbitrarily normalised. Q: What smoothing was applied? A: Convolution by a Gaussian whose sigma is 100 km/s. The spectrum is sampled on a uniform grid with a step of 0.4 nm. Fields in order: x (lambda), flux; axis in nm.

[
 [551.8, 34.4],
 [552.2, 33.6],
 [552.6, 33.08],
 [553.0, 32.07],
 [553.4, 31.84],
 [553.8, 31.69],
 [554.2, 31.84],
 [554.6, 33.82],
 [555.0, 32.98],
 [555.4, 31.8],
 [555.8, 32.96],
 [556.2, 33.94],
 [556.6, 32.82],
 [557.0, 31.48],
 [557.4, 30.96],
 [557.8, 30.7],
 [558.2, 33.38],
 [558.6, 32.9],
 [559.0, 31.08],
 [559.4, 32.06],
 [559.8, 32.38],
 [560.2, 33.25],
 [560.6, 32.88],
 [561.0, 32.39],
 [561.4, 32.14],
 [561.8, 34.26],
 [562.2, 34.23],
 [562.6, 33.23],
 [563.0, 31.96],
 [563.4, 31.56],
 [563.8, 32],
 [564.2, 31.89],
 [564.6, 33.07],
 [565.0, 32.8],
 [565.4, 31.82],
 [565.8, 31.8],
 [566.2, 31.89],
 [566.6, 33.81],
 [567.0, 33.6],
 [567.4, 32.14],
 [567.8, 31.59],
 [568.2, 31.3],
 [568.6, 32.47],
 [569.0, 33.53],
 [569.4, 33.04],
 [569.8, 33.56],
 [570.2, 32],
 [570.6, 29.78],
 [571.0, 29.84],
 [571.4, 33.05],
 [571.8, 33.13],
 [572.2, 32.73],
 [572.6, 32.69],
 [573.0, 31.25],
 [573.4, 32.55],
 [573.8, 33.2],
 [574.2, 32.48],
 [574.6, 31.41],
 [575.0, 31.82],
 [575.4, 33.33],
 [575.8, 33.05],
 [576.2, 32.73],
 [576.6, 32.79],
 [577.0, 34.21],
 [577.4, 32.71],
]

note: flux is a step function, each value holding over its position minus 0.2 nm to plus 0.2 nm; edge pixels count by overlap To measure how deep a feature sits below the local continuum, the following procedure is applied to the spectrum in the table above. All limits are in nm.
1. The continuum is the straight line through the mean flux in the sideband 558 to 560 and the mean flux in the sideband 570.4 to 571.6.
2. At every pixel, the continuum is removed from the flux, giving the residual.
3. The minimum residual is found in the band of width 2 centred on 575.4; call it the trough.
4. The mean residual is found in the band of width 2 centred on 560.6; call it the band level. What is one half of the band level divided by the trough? 0.23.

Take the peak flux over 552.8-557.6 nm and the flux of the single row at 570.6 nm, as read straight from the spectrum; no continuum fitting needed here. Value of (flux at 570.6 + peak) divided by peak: 1.877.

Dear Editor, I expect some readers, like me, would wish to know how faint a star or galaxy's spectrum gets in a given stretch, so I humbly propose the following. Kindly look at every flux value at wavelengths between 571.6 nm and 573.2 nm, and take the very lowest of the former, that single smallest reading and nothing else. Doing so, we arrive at 31.25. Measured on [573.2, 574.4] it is 32.48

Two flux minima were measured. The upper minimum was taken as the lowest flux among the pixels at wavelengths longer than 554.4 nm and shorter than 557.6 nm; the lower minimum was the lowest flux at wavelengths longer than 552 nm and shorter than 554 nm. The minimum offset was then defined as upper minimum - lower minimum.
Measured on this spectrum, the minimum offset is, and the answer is -0.73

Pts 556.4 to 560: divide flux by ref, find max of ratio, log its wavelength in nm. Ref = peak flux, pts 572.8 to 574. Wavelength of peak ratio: 558.2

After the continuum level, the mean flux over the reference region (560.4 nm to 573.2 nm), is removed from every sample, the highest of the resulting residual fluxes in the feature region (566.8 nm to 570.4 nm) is 1.2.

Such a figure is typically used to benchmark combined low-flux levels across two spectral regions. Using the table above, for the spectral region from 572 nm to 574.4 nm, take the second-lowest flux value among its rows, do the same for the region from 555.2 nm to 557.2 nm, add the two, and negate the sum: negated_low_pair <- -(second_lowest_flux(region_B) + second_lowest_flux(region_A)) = -64.3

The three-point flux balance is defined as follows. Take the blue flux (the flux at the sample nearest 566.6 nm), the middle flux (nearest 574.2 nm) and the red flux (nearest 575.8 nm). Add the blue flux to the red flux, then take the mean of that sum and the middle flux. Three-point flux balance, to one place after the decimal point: 49.7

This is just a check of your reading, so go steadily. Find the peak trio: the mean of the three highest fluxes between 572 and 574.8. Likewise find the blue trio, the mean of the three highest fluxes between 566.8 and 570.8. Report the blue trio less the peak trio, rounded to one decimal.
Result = 0.7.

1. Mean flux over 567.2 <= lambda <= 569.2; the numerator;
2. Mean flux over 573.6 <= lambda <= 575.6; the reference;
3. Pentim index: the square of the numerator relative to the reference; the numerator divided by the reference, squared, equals 0.99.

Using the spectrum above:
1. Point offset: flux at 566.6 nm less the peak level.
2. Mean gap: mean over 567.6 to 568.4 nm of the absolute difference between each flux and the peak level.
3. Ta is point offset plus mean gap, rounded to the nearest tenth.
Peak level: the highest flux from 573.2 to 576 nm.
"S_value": 2.4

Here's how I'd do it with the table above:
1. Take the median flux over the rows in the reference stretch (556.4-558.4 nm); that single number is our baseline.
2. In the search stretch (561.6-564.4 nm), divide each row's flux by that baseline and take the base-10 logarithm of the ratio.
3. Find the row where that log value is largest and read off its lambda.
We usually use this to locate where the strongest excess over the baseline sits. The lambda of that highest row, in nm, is 561.8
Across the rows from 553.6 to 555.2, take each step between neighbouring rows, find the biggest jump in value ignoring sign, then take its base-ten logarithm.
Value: 0.30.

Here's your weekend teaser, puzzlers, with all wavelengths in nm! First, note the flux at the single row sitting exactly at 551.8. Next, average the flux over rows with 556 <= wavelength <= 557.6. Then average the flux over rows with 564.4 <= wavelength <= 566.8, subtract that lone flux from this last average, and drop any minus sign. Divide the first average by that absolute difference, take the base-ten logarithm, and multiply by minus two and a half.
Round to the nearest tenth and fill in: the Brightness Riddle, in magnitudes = -3.1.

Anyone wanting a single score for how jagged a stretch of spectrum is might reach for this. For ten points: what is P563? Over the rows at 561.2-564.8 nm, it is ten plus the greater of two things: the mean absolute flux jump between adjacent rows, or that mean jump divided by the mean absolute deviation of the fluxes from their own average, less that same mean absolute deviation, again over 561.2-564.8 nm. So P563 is 10.8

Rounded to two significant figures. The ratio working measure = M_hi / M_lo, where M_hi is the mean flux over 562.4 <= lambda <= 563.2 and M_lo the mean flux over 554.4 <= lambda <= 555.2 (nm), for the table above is 0.98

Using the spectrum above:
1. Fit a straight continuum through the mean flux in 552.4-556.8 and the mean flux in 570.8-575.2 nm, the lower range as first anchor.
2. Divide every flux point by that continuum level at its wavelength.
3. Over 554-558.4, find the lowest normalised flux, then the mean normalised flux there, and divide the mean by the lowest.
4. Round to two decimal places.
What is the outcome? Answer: 1.05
